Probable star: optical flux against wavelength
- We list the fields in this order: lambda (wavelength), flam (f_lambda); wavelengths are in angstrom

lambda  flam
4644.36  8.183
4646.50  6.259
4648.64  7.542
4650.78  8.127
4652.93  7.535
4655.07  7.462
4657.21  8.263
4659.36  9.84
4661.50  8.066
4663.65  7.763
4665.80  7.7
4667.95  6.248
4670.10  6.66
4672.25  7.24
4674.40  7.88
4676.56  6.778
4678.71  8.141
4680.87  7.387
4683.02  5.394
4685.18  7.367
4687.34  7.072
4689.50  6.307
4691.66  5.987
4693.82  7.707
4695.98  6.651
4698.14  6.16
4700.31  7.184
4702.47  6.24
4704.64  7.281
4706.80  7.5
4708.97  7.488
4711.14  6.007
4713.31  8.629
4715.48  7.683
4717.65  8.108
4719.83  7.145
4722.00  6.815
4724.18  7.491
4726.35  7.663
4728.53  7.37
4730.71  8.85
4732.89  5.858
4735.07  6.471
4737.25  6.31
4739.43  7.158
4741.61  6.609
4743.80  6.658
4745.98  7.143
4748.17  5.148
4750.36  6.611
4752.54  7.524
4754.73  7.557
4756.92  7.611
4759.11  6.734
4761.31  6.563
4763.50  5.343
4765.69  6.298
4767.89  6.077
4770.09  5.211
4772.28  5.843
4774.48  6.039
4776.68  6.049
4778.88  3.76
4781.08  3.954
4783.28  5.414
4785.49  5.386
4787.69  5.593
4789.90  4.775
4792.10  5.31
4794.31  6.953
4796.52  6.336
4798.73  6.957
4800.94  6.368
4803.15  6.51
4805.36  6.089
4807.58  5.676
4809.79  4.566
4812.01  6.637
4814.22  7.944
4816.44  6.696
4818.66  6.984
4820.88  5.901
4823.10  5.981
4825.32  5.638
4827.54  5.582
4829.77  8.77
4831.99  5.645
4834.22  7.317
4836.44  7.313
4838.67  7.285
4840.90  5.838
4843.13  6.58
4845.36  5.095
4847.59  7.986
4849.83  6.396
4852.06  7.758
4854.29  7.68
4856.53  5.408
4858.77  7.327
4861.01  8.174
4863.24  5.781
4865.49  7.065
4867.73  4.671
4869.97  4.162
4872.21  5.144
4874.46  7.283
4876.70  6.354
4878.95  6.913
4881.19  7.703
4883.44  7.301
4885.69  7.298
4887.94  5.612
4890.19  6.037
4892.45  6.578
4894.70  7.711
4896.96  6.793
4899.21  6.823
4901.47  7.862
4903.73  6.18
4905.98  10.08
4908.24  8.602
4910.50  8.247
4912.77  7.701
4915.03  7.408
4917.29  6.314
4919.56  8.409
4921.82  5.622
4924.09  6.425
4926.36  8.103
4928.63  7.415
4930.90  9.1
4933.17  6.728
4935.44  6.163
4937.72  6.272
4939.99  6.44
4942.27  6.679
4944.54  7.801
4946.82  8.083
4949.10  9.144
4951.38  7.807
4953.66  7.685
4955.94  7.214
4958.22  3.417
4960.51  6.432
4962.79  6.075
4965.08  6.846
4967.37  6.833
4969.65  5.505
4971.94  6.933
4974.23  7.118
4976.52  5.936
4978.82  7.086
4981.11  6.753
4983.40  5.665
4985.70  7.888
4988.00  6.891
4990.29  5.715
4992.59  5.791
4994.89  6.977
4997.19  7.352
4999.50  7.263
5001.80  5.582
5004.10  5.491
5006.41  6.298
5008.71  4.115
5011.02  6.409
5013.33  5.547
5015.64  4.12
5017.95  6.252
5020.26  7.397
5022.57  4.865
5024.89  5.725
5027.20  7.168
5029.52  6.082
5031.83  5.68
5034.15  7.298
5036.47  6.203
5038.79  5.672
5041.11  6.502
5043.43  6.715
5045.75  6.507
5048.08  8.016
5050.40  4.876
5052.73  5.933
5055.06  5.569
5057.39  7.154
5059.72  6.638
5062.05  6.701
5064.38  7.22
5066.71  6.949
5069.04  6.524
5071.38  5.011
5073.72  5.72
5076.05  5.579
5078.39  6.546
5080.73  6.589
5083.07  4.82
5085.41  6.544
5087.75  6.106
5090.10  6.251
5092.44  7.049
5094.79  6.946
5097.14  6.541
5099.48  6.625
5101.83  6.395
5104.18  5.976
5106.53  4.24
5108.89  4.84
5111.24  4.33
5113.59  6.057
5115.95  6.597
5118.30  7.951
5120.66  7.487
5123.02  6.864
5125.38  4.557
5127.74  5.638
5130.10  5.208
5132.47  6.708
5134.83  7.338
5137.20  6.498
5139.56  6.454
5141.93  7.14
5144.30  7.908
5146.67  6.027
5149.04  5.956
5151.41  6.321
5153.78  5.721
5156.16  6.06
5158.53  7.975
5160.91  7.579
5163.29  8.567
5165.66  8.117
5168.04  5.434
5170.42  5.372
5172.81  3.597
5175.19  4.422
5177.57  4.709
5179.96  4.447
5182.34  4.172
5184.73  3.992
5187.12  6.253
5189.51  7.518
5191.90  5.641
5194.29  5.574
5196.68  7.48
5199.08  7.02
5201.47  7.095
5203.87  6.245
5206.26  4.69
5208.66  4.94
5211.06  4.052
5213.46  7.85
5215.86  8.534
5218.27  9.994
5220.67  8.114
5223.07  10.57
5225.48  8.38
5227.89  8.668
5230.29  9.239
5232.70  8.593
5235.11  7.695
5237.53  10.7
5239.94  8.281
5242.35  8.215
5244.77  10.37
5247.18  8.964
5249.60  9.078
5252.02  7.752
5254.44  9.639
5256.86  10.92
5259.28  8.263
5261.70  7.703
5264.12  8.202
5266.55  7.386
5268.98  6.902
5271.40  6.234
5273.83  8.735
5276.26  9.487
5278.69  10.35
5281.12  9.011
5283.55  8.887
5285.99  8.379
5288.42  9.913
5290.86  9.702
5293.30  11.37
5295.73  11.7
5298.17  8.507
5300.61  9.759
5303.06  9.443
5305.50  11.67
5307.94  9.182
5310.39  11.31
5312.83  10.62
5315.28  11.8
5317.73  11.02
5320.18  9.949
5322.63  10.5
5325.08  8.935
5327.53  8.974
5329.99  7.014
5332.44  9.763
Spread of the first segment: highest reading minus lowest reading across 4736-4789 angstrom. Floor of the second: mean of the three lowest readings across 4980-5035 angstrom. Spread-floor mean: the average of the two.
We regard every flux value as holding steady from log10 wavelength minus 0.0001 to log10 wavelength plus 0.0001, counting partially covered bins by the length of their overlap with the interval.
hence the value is 4.1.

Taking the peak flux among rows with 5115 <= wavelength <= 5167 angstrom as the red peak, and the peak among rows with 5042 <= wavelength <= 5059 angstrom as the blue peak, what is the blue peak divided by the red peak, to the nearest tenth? 0.9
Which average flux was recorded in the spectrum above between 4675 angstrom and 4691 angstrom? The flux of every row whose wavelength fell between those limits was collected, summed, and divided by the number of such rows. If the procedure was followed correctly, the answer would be 6.92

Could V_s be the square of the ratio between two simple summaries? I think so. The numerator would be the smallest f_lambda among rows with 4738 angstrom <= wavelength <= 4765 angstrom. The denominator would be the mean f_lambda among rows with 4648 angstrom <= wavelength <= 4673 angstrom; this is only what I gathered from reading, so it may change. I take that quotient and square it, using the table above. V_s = 0.45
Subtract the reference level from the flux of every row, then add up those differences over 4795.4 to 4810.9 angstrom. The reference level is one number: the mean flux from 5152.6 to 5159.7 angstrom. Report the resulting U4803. -4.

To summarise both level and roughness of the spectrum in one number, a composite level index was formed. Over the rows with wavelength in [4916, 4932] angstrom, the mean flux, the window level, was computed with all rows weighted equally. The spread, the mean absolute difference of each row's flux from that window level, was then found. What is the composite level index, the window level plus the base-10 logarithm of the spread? 7.36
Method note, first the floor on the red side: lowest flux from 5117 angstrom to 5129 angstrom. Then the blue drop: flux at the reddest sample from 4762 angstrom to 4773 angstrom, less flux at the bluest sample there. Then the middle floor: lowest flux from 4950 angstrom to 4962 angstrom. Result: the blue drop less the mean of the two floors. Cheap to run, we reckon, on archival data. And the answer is -3.5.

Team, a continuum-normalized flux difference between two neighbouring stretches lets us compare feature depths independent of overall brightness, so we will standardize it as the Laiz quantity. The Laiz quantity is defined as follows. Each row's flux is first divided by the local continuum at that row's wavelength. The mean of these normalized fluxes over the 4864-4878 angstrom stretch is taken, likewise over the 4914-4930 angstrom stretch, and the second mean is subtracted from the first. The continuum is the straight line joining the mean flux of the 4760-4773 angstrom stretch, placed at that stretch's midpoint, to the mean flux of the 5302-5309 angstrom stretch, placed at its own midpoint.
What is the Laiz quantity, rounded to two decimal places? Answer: -0.14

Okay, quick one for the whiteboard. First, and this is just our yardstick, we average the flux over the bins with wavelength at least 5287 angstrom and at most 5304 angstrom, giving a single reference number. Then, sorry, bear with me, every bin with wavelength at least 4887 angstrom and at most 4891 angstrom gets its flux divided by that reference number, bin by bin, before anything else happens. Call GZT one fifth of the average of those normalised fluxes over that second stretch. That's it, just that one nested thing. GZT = 0.116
